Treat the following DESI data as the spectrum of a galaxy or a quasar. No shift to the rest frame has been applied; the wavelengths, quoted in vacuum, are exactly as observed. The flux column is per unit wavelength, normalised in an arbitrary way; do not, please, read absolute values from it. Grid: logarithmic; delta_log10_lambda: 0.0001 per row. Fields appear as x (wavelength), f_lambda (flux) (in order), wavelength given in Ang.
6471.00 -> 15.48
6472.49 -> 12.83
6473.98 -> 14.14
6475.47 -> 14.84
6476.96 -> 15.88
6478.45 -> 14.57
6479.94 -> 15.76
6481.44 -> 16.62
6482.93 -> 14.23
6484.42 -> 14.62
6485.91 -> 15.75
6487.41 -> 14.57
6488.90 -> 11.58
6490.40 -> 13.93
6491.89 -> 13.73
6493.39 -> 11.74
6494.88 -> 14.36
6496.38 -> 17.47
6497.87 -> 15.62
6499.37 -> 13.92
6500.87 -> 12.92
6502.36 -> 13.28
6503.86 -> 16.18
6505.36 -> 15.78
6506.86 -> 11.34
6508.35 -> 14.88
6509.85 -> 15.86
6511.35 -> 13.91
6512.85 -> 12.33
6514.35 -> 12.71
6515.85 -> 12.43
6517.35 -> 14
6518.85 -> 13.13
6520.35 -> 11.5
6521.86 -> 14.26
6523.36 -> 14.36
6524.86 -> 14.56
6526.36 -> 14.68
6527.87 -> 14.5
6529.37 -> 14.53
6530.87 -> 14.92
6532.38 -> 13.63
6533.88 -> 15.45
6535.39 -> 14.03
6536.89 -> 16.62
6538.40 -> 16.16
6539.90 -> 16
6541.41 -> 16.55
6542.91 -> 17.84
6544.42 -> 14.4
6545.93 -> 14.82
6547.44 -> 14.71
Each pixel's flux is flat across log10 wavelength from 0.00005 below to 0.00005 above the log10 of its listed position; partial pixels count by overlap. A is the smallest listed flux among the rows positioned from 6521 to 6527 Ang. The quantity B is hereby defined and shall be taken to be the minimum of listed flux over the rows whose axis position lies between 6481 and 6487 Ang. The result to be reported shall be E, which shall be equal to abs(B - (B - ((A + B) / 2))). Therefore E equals 14.2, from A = 14.26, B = 14.23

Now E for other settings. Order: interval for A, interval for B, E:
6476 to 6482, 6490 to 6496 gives 13.2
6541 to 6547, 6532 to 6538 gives 14.0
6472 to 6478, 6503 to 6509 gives 12.1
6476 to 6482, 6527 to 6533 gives 14.1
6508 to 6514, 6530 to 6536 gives 13.0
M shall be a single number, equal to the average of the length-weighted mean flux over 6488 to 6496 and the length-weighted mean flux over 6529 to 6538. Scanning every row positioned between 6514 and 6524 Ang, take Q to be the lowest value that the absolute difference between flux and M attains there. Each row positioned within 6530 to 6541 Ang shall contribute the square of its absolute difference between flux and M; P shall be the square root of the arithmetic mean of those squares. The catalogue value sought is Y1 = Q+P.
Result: 1.66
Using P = 1.55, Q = 0.111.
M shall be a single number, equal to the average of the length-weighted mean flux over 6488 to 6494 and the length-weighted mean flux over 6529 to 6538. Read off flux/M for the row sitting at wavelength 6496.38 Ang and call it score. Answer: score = 1.26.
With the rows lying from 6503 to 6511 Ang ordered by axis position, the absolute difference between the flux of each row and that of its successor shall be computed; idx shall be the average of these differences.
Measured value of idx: 2.34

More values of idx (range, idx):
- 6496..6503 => 1.23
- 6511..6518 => 0.95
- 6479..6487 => 1.19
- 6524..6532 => 0.18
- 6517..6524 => 1.34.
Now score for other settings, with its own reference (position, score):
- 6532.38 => 0.98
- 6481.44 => 1.20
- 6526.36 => 1.06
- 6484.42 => 1.05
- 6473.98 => 1.02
